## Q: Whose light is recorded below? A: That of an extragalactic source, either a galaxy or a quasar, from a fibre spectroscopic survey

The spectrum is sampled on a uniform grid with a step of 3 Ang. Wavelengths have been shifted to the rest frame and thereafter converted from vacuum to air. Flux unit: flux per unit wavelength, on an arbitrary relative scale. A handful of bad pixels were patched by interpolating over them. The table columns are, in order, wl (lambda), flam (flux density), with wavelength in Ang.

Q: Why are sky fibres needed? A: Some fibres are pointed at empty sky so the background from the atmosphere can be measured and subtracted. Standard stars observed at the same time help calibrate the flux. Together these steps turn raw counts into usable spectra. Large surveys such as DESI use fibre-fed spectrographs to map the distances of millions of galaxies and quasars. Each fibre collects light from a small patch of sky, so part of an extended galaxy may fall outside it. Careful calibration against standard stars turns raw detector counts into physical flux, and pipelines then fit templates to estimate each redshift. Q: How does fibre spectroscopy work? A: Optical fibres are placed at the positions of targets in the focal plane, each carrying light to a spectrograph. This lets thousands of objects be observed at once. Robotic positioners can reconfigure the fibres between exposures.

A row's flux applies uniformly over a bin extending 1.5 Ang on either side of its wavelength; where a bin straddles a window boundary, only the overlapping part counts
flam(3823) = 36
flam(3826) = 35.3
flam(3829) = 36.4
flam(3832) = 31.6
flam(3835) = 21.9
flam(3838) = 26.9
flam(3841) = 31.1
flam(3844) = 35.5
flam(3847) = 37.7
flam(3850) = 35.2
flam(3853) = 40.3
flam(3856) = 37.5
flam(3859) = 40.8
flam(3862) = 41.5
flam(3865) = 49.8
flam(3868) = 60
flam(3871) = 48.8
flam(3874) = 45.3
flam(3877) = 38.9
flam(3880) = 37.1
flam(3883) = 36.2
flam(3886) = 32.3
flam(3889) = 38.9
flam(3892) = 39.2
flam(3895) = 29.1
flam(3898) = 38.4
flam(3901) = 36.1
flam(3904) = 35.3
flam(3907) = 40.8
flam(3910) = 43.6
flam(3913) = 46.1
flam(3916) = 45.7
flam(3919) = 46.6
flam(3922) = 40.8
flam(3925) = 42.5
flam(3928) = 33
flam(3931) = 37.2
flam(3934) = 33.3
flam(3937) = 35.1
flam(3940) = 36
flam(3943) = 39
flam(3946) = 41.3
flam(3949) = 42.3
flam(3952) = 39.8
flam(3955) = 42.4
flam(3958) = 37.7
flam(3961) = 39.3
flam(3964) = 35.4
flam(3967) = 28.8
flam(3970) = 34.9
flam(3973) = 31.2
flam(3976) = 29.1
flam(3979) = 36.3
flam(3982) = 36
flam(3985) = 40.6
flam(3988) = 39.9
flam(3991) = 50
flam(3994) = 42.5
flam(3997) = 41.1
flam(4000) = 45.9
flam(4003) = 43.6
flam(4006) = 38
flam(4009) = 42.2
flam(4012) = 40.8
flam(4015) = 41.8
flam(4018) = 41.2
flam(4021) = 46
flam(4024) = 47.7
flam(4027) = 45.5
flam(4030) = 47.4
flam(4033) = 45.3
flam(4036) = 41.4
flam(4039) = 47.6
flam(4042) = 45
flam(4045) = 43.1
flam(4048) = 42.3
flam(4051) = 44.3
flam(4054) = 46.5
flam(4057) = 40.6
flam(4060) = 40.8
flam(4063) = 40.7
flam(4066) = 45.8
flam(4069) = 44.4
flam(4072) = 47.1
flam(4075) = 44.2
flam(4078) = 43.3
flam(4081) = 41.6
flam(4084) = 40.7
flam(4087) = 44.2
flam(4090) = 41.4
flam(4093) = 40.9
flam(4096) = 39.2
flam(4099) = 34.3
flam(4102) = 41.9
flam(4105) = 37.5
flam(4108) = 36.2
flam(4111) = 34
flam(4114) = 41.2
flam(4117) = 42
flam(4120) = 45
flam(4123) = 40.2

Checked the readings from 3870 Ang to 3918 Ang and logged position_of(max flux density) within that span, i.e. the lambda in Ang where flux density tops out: 3871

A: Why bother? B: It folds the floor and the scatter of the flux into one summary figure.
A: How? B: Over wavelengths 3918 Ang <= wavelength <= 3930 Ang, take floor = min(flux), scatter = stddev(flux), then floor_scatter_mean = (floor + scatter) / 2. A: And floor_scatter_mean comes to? 19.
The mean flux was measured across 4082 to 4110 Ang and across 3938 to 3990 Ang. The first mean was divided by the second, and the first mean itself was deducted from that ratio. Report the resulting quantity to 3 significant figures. -38.5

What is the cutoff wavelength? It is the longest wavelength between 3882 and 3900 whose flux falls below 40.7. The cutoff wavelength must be 3898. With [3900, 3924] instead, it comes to 3904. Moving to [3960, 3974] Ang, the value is 3973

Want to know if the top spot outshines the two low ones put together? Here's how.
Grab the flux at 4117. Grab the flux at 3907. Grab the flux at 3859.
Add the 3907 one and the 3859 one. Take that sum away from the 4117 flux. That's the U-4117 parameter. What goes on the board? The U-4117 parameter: -40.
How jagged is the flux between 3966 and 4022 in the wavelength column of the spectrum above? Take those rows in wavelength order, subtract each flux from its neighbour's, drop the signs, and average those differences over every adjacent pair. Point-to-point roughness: 3.8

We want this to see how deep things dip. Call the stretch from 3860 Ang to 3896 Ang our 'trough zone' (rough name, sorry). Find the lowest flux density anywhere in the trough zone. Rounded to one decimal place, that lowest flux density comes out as 29.1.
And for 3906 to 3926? 40.8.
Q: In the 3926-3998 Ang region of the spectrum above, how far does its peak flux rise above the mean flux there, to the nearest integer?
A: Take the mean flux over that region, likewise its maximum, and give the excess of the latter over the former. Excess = 12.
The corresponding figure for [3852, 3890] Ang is 18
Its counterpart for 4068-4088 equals 3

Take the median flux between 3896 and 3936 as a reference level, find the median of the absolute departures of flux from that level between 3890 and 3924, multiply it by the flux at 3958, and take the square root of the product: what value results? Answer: 13.3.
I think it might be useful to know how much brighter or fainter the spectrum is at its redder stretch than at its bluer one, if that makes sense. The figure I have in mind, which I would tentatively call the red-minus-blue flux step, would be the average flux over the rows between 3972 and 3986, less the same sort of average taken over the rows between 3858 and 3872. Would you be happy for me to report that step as -14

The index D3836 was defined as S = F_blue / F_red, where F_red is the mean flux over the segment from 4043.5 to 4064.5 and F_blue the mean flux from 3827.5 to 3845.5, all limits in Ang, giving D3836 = 0.72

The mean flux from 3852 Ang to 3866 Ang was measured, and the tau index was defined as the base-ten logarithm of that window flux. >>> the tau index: 1.62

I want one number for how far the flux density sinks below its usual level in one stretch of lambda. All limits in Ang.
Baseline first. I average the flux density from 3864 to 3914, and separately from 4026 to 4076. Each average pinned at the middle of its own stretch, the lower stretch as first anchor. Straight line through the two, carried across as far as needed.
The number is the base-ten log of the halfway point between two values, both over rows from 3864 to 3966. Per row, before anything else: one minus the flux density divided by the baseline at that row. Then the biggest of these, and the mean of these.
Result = -0.79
